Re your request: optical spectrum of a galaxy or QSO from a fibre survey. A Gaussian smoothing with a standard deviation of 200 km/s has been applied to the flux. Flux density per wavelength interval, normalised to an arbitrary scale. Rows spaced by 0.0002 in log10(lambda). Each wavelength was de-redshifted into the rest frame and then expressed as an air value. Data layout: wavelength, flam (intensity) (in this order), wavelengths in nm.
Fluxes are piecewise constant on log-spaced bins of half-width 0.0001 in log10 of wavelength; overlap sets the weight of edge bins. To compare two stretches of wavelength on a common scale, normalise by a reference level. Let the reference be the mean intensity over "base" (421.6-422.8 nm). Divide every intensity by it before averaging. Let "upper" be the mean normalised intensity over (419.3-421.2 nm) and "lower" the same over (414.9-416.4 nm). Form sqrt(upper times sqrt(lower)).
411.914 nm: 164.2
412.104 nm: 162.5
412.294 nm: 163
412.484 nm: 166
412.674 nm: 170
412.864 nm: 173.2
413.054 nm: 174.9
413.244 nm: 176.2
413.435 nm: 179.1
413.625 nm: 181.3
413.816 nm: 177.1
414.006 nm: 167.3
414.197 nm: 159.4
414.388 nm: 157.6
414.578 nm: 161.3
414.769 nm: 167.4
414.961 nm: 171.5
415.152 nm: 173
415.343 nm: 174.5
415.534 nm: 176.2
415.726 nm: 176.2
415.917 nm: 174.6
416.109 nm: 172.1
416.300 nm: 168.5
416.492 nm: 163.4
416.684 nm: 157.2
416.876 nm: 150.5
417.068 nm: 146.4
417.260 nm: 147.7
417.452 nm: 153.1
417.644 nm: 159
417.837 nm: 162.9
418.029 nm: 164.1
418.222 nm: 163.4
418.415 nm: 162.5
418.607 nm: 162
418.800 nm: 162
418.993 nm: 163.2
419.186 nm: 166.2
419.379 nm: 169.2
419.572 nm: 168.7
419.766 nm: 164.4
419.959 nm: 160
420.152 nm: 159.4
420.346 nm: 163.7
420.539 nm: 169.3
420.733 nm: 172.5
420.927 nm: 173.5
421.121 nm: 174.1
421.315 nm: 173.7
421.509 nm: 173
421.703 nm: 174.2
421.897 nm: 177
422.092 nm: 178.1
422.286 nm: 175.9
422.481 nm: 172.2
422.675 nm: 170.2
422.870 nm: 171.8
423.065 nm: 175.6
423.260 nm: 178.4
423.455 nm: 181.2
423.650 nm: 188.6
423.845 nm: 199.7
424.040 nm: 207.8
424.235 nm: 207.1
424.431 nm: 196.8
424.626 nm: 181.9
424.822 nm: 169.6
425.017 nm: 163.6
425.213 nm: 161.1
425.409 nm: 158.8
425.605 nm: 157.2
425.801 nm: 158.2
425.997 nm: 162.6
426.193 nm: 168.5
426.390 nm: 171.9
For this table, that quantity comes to 0.98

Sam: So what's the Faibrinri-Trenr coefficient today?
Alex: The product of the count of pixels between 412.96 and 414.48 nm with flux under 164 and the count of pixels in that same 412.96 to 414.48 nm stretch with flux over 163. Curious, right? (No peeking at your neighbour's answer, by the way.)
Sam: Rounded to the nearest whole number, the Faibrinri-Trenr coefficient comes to 12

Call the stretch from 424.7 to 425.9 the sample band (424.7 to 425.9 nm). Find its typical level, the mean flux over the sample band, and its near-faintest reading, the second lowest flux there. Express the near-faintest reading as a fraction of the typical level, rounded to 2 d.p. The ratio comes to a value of 0.98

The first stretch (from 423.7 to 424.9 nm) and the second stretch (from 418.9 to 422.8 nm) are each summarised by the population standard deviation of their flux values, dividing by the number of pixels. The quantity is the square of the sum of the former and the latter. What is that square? 368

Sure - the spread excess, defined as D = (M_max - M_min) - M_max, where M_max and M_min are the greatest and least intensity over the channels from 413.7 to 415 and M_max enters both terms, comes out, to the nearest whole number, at -158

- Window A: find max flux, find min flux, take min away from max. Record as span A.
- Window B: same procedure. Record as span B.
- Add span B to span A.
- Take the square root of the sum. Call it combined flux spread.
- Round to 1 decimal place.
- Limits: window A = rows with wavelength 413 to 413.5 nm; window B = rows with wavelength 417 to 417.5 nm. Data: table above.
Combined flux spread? 3.3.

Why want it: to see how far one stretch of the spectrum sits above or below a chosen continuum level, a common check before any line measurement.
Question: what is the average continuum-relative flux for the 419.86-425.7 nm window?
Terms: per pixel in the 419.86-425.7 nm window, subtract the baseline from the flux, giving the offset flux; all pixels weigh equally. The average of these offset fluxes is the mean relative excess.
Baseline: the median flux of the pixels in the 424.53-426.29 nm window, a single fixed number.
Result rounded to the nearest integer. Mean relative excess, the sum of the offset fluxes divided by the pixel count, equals 13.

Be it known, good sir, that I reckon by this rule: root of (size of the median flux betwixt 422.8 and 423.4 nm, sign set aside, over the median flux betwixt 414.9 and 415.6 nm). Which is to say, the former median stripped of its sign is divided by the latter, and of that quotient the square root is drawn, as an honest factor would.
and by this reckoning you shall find 1.01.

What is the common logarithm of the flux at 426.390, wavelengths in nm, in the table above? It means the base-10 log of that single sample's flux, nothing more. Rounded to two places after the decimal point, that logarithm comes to 2.24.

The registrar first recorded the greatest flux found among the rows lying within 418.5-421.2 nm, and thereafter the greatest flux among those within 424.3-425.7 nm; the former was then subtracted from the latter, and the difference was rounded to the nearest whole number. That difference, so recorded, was 23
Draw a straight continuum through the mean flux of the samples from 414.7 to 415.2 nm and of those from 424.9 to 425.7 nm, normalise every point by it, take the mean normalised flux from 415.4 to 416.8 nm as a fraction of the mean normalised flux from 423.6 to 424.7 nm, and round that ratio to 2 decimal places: 0.82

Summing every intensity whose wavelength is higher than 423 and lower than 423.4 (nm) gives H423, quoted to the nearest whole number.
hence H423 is 354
